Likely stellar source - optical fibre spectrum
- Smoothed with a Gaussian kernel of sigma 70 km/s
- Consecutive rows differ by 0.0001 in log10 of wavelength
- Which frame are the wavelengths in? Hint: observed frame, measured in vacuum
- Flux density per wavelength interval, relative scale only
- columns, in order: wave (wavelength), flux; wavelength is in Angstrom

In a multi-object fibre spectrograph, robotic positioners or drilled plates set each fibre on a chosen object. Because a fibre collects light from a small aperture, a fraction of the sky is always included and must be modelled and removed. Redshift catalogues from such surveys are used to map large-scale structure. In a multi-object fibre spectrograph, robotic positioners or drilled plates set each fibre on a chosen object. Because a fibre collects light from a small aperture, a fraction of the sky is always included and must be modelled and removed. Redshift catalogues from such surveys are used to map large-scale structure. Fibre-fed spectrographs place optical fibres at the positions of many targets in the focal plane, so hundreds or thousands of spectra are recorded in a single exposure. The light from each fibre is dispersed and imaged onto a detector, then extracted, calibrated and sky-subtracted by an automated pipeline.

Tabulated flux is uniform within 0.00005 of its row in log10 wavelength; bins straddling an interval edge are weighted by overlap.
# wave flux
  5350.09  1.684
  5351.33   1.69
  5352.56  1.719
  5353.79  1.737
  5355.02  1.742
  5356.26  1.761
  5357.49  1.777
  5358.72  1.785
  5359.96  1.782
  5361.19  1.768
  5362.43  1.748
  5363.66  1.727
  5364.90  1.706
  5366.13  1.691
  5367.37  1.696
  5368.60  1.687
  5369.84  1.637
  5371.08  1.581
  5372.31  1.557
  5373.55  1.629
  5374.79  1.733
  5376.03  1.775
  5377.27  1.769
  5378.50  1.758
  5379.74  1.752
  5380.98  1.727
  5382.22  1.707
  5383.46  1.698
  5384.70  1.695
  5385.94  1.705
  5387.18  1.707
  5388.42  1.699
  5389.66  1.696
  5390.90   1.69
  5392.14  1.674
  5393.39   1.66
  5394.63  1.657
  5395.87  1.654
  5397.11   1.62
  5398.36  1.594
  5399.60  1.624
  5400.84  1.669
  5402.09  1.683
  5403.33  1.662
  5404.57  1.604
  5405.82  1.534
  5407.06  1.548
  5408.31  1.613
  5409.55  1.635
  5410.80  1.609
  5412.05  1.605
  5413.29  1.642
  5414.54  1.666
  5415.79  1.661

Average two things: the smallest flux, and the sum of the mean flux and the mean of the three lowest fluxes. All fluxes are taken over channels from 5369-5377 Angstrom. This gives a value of 2.40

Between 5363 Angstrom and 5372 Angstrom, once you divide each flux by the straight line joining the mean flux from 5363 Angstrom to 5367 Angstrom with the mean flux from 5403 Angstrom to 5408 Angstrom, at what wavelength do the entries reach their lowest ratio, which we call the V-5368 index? 5371.08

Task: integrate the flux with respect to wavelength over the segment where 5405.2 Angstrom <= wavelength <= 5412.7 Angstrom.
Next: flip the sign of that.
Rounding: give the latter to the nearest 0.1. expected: -11.9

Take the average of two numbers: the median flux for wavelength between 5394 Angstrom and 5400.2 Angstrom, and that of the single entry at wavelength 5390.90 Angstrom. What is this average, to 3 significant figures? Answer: 1.66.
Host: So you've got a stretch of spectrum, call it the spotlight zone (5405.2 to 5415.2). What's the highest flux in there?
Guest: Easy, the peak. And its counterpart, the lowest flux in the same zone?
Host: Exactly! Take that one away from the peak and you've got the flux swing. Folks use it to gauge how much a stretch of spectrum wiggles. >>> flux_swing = 0.132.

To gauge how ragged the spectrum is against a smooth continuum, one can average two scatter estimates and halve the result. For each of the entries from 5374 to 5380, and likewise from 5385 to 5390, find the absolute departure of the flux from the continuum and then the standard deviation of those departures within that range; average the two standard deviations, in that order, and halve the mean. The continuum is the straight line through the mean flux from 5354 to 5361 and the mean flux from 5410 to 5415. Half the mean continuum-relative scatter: 0.005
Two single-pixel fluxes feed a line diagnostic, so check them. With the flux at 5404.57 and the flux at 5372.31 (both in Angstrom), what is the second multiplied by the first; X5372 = 2.50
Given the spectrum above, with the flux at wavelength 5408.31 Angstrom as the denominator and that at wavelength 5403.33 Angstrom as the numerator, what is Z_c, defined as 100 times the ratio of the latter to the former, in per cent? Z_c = 103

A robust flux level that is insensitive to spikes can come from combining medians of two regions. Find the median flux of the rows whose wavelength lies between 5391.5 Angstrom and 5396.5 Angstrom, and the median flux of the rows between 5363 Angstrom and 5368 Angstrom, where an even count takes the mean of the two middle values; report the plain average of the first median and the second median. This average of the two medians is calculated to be 1.68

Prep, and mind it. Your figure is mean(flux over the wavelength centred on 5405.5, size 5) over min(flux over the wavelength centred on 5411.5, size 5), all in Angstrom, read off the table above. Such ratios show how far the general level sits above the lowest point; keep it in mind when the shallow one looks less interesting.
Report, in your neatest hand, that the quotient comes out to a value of 0.99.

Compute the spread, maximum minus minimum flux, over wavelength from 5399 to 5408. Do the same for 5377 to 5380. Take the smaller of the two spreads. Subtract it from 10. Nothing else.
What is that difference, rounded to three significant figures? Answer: 9.98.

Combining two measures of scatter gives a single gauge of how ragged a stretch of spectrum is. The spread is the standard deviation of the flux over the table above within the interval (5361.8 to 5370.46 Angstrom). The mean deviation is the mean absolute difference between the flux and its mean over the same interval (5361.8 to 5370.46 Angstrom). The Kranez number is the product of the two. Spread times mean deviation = 0.0008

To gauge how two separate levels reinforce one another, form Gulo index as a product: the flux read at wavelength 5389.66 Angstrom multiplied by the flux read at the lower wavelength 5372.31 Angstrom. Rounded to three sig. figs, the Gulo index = 2.64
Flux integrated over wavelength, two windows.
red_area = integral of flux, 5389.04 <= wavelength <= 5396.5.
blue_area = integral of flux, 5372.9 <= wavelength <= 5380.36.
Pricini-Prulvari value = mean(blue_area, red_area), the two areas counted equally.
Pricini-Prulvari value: 12.7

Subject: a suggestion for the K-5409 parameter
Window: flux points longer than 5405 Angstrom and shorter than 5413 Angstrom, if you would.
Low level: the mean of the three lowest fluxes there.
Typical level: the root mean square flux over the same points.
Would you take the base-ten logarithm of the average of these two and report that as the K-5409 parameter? 0.198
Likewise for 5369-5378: 0.212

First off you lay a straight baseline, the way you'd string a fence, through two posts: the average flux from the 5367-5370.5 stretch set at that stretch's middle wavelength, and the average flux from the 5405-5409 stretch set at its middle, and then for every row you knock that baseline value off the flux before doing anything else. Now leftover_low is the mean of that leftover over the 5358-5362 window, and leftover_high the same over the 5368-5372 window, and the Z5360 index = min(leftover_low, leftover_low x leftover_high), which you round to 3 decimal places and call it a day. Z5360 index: -0.003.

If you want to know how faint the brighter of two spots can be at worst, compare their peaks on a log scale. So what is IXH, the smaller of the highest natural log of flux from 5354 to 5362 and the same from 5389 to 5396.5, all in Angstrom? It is 0.528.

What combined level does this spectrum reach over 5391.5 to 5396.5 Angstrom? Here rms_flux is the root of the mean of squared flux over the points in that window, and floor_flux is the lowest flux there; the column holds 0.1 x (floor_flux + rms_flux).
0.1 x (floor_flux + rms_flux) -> 0.332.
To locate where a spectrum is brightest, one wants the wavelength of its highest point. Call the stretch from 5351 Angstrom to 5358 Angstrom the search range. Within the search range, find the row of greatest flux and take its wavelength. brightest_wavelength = 5357.49 Angstrom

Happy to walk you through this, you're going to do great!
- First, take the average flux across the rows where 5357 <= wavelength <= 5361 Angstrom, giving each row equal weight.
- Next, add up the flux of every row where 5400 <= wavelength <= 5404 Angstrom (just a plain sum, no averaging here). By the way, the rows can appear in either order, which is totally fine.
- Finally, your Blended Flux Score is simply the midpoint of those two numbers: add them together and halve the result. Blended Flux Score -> 3.40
